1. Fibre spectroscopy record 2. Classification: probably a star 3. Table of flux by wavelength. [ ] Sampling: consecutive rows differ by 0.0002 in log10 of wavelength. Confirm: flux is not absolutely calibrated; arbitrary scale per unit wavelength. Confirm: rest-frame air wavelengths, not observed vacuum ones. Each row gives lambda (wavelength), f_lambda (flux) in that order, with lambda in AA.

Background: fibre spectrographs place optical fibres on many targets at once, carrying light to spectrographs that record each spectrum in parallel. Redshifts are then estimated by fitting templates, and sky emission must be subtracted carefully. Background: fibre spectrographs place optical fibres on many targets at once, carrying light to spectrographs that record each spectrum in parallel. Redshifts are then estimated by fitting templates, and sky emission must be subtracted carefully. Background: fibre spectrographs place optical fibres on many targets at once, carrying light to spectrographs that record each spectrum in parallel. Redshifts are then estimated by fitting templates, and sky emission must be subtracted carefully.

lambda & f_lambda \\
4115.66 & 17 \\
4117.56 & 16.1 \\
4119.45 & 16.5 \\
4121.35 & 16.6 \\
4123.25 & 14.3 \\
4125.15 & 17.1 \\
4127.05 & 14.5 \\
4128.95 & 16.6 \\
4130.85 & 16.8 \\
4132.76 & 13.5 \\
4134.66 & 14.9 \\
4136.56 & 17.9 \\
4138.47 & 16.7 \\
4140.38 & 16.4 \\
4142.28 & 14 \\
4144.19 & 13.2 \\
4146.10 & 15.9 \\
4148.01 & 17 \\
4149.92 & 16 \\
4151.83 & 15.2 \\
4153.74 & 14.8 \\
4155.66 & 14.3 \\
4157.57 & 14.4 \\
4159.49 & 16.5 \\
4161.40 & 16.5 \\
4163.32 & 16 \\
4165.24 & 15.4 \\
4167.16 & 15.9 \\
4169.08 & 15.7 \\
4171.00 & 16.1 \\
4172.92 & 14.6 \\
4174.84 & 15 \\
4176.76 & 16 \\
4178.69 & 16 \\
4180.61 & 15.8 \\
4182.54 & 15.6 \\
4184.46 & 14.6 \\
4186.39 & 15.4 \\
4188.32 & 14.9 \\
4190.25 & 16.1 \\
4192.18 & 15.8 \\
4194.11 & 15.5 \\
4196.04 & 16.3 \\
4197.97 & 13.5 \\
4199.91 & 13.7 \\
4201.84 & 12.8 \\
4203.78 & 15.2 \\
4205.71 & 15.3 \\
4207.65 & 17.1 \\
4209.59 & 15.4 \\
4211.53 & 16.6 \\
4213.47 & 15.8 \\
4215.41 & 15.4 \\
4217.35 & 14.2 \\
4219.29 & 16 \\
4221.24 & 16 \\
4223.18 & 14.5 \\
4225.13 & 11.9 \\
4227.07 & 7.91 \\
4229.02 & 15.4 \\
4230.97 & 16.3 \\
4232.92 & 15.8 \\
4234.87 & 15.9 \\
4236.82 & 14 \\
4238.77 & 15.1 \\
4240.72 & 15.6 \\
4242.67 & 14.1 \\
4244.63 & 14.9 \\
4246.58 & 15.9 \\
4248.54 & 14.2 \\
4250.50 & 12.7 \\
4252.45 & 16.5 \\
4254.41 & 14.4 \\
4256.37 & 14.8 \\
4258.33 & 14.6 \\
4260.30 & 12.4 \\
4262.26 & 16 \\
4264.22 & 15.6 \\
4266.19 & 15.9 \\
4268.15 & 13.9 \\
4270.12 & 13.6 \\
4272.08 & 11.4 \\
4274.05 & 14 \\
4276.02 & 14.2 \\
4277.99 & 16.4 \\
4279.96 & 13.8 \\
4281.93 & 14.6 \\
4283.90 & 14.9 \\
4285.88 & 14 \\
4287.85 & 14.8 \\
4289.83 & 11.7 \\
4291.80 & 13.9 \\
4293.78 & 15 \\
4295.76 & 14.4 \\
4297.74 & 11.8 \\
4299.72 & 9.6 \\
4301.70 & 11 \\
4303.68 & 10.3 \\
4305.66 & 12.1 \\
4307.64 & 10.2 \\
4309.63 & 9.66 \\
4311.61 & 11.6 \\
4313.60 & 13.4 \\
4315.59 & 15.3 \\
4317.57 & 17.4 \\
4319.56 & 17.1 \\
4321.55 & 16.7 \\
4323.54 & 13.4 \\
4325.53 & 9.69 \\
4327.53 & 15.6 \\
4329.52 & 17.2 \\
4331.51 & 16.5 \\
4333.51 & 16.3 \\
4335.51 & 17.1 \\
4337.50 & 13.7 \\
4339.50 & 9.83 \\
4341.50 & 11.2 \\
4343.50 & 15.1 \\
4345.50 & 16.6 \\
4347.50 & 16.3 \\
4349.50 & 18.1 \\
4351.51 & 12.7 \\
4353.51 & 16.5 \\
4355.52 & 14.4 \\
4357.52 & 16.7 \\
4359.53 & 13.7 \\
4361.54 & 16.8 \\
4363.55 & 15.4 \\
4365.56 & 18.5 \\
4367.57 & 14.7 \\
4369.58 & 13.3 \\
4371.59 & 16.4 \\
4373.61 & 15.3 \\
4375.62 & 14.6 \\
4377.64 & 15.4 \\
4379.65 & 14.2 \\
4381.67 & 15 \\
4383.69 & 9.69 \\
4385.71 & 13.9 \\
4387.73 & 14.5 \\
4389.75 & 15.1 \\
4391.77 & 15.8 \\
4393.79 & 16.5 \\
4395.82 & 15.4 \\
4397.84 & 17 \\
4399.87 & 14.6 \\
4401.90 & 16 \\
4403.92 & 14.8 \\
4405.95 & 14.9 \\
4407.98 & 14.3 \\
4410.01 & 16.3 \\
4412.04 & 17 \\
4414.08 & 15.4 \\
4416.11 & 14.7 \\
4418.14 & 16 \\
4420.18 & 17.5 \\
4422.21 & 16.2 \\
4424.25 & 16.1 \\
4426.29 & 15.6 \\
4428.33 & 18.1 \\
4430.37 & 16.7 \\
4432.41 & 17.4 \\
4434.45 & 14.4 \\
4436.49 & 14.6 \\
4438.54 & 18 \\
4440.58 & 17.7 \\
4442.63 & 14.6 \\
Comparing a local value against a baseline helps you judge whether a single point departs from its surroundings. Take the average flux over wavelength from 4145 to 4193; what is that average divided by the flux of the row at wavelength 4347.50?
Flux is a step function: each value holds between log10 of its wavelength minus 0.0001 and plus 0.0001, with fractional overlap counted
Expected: 0.96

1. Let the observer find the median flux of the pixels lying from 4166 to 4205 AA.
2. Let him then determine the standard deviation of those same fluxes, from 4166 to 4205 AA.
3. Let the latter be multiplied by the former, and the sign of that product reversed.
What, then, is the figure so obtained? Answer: -15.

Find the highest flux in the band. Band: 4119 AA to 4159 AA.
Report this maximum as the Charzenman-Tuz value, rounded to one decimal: 17.9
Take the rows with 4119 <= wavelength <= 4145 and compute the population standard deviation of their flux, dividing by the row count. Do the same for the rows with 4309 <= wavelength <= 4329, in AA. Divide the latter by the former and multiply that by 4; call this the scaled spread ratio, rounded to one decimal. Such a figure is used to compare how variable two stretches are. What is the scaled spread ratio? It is 7.6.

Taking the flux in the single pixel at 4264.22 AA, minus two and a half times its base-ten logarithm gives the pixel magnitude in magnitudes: -2.98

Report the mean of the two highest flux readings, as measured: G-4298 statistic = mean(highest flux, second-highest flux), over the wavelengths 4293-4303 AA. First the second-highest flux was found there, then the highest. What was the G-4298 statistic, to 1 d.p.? 14.7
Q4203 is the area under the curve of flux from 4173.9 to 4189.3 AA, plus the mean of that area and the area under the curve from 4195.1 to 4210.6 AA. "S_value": 471.6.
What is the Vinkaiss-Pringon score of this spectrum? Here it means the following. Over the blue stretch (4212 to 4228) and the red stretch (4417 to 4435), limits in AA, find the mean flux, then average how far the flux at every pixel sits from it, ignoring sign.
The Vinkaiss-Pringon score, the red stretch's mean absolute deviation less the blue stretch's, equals -1.2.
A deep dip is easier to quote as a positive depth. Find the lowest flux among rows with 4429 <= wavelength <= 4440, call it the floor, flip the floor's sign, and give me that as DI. -14.4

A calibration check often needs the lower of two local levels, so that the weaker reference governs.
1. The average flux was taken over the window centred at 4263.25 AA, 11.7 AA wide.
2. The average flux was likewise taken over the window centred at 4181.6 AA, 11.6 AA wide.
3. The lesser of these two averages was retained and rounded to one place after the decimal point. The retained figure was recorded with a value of 14.7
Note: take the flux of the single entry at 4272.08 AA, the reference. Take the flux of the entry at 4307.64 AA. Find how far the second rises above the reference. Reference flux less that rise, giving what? 12.6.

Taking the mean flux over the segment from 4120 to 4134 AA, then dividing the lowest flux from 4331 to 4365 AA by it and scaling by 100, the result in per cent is 63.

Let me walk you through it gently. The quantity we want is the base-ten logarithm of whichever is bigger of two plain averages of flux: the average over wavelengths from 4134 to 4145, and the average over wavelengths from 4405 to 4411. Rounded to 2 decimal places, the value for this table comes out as 1.19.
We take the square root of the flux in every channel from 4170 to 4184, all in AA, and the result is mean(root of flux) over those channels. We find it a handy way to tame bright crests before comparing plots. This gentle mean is 3.95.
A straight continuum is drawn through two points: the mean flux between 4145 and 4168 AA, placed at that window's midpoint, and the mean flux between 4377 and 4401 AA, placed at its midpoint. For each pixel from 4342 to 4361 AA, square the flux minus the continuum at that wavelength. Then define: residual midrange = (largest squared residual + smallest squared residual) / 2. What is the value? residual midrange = 5.1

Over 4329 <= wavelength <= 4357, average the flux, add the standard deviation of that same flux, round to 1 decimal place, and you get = 17.5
